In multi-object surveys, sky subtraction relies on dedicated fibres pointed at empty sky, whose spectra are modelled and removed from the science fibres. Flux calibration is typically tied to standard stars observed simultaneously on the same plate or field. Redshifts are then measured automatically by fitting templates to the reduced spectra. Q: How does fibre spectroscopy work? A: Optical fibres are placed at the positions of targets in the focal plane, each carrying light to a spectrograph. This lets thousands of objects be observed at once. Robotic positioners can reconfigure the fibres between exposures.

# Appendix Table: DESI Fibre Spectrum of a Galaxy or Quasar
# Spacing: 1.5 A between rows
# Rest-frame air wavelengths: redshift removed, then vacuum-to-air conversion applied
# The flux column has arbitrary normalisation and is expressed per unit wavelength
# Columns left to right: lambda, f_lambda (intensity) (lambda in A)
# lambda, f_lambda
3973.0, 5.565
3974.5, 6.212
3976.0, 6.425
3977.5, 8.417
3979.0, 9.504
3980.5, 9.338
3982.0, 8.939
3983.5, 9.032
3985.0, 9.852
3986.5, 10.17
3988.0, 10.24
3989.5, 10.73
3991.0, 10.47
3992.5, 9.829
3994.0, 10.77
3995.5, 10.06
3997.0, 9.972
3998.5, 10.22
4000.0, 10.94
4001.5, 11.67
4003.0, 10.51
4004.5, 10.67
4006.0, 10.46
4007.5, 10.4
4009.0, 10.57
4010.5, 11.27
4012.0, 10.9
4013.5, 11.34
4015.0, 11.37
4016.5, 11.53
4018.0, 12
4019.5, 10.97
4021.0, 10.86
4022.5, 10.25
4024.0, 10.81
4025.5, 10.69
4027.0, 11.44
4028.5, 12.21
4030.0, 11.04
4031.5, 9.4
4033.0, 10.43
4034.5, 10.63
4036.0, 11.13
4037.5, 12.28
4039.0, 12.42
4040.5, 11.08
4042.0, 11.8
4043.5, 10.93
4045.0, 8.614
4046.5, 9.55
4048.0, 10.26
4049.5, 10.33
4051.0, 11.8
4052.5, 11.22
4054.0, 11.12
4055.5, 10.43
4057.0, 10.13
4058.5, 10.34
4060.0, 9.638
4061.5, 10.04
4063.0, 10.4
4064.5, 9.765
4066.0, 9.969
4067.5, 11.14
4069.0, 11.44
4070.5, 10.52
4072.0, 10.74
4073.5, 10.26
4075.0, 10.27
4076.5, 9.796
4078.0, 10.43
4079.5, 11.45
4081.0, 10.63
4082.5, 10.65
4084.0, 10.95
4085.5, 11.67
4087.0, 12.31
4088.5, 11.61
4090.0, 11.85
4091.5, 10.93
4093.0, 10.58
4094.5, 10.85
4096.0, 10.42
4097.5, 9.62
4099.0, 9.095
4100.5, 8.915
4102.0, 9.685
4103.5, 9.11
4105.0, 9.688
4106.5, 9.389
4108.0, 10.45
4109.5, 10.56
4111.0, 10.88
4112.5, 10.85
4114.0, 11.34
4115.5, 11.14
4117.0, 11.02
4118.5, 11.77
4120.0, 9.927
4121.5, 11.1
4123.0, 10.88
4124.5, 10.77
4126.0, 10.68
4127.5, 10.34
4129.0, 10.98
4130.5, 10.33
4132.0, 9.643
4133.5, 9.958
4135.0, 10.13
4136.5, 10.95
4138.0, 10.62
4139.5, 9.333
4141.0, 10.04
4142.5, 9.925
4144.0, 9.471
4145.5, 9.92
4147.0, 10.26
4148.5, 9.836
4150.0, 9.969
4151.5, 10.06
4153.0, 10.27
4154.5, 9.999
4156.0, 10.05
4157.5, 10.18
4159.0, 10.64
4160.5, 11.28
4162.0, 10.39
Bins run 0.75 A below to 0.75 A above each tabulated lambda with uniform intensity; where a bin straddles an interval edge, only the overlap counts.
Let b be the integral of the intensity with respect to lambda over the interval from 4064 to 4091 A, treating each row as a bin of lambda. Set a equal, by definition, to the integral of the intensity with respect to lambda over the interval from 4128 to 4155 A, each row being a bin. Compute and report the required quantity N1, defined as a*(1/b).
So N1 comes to 0.93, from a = 273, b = 293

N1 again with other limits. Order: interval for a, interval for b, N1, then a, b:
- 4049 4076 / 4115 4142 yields 1.00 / 284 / 284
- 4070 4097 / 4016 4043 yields 0.97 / 294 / 301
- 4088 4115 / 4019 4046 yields 0.94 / 279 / 295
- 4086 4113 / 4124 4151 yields 1.02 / 280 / 275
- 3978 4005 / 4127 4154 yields 1.00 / 274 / 273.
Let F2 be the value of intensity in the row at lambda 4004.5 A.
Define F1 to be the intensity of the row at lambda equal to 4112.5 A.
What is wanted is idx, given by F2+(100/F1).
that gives 19.9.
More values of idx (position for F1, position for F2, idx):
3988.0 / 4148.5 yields 19.6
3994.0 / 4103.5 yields 18.4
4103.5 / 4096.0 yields 21.4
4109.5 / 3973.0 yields 15.0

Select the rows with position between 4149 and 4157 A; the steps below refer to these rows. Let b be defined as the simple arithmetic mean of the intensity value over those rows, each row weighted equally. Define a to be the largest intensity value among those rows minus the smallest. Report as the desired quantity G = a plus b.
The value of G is 10.4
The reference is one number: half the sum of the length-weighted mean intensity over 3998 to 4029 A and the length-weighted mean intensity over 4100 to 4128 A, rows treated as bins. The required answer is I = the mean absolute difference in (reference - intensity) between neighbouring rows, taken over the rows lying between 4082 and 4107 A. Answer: 0.52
